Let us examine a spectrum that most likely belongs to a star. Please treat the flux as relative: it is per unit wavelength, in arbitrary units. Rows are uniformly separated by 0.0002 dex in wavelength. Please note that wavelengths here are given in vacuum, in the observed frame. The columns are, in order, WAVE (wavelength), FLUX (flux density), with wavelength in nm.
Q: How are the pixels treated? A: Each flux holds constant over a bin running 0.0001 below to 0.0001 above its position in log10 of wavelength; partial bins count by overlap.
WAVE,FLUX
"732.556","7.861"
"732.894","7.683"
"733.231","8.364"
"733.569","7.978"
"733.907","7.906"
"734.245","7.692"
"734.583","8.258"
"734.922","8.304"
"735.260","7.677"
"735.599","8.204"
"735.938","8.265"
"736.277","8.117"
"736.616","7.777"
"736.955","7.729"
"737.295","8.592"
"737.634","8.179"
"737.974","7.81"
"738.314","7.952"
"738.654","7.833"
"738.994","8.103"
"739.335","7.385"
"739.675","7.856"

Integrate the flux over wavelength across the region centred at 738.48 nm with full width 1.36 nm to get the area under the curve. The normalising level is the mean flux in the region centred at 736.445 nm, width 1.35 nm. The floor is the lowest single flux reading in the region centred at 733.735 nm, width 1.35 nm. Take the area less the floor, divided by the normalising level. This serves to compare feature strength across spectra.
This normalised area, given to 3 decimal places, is 0.387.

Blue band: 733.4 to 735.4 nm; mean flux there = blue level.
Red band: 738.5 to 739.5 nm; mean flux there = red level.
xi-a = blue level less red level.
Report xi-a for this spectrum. 0.20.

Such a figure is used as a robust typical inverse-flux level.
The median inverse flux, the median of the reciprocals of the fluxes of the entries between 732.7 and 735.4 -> 0.126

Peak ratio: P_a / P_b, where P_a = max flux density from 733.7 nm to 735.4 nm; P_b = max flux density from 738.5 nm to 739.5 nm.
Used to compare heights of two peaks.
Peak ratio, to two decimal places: 1.02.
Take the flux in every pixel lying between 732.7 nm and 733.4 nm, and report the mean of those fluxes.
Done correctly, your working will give 8.02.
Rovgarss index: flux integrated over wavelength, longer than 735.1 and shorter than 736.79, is 14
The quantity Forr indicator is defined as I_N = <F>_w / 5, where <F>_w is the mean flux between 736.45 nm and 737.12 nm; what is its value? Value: 1.55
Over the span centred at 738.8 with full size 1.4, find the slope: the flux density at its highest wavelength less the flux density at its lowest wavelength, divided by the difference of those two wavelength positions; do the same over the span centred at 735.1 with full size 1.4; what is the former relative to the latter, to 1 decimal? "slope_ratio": 10.4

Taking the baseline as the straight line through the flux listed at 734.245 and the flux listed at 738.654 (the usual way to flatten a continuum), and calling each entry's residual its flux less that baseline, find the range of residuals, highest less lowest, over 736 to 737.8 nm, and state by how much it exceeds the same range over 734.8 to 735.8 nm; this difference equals 0.21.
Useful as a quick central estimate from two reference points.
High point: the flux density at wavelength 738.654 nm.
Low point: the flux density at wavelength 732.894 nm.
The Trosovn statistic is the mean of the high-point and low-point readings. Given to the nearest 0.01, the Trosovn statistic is 7.76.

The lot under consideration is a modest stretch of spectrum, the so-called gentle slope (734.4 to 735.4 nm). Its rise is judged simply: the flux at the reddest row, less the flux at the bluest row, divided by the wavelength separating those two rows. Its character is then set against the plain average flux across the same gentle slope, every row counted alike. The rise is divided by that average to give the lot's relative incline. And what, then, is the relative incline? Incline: -0.11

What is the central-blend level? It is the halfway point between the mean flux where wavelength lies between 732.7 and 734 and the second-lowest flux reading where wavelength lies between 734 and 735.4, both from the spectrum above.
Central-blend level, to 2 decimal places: 7.84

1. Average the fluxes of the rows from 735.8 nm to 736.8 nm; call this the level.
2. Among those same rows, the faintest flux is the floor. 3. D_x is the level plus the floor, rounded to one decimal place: 15.8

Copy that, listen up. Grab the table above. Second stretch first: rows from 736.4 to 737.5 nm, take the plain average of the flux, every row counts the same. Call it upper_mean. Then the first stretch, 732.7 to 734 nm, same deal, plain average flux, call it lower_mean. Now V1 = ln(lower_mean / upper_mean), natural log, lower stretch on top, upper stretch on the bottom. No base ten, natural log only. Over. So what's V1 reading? -0.01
